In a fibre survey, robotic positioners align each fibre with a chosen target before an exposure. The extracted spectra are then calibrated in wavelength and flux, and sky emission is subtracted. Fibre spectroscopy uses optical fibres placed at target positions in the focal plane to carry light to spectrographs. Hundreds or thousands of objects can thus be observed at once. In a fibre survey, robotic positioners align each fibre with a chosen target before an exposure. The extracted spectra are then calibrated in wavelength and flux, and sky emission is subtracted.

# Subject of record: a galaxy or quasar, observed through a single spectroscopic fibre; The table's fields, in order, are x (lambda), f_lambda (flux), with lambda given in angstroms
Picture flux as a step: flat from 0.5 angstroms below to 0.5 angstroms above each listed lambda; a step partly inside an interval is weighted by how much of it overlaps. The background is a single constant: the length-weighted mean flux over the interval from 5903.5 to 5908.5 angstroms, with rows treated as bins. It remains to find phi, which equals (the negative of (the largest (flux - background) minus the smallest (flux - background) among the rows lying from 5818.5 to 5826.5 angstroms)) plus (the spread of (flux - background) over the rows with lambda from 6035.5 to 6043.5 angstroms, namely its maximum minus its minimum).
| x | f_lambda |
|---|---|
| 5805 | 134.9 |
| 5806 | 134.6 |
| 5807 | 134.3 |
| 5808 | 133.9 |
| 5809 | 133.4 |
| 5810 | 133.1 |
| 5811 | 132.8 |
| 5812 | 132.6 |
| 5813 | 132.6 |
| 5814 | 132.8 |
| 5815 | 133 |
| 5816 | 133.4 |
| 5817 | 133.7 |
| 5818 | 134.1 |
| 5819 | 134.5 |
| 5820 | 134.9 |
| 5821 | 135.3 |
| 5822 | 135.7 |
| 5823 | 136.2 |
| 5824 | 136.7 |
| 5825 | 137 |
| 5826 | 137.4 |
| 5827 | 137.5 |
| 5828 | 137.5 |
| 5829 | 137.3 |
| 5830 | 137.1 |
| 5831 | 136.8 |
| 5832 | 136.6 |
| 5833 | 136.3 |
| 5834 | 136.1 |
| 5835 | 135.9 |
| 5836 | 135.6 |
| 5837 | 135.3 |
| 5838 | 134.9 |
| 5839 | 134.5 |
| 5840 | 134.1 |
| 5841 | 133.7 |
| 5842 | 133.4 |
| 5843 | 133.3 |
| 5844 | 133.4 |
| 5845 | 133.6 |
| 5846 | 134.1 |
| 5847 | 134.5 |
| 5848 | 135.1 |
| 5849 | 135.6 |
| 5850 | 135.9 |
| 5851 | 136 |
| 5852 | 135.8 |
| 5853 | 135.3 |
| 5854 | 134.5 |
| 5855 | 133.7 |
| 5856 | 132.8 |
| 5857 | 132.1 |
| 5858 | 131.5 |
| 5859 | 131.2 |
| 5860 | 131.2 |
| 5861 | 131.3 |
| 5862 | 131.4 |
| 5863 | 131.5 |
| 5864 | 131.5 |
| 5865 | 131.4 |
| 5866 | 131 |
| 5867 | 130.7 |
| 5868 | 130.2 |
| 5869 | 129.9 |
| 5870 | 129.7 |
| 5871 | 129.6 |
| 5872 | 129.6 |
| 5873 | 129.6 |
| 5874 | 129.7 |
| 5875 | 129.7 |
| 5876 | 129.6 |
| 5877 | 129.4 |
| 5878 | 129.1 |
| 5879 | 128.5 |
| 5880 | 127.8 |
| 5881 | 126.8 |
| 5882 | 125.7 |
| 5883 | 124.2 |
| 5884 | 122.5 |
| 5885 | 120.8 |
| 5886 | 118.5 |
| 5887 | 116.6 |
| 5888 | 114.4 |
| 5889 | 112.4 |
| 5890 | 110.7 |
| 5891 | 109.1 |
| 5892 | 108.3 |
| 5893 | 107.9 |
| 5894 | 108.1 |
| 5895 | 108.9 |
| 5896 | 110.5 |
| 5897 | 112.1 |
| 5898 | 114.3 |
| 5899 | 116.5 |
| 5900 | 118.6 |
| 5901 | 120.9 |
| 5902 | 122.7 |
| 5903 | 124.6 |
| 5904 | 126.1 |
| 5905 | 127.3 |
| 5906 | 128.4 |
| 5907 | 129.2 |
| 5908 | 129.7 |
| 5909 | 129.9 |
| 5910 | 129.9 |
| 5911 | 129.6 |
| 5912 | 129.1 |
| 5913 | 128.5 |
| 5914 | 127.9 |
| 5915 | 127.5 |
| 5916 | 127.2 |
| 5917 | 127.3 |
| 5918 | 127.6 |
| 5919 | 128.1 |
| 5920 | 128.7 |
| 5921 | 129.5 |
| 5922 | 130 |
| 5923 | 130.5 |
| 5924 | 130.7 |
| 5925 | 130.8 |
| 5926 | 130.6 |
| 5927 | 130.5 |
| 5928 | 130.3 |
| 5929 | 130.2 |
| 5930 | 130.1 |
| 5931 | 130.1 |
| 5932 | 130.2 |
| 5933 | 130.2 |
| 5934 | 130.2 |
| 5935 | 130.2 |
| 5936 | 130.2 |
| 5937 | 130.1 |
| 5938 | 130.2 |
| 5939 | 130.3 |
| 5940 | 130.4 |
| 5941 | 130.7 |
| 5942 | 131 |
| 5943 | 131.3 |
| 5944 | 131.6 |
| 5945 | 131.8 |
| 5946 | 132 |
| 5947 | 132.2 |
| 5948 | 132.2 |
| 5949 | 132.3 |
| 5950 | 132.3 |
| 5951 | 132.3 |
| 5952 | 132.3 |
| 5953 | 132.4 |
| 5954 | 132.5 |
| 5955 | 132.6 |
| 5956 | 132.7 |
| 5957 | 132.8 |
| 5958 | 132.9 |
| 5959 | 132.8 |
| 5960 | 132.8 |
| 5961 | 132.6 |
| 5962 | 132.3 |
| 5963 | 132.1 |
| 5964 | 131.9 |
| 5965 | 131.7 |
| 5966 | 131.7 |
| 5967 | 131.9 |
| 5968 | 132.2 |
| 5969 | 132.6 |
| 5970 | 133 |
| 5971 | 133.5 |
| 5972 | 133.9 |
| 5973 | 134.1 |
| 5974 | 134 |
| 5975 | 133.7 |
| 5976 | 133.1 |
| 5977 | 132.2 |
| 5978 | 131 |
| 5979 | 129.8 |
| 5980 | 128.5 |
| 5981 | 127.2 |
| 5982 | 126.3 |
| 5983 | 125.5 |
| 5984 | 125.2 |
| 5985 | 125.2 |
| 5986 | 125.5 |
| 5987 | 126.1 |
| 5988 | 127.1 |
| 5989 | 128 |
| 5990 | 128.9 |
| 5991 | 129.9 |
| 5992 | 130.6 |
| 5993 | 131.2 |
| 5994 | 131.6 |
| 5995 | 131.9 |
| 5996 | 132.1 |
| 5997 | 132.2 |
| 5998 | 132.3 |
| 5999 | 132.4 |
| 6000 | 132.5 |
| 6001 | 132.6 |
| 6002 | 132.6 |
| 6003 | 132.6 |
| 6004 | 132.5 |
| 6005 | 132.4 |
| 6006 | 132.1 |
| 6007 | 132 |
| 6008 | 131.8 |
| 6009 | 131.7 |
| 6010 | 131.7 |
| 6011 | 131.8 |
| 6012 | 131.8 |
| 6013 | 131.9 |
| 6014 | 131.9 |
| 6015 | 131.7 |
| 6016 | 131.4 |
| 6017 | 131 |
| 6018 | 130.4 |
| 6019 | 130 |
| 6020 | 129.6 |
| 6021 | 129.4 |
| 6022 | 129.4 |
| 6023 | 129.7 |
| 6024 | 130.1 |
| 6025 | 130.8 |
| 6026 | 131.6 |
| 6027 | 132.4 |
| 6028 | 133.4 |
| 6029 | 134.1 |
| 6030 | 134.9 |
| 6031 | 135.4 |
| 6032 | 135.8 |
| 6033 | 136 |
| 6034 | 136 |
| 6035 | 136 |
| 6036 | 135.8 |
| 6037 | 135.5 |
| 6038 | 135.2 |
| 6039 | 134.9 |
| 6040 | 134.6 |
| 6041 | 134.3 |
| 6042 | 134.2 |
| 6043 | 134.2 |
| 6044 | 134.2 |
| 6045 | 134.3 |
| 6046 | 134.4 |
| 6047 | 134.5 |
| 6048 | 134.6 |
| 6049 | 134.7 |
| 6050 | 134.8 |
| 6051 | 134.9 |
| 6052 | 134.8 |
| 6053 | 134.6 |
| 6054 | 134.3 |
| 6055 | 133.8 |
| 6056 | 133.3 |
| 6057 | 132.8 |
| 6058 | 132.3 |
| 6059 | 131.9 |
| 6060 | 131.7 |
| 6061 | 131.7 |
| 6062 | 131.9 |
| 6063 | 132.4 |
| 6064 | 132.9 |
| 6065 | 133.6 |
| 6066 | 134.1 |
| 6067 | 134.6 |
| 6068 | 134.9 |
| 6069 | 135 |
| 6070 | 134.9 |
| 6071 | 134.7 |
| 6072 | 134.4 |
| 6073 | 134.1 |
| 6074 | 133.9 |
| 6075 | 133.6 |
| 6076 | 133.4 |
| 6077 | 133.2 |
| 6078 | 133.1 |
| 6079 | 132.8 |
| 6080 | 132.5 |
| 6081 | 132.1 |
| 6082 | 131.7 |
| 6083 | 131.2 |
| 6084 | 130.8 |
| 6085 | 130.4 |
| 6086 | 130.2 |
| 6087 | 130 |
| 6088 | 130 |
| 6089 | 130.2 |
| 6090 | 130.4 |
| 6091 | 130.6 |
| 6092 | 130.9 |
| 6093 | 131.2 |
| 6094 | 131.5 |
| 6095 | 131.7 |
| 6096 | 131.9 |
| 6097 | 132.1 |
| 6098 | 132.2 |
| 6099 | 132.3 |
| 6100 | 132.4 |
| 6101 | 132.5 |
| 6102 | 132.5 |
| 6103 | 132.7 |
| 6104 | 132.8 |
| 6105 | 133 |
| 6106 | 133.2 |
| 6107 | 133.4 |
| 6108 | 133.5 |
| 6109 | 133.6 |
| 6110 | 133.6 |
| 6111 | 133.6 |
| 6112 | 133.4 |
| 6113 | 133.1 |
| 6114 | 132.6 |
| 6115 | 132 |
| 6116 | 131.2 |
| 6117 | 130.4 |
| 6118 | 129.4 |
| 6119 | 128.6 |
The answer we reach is -1.3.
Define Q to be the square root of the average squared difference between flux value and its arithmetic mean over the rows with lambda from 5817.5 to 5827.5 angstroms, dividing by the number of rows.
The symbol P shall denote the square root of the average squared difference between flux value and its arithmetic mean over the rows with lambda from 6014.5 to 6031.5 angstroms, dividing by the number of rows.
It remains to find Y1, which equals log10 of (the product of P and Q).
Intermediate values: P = 1.9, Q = 1.16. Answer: 0.3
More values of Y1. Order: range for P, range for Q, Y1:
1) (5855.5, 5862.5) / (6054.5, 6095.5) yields -0.1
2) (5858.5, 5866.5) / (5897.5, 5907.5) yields -0.1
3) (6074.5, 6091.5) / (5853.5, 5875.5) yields 0.2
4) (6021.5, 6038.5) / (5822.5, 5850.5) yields 0.5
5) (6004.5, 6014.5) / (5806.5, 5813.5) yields -0.9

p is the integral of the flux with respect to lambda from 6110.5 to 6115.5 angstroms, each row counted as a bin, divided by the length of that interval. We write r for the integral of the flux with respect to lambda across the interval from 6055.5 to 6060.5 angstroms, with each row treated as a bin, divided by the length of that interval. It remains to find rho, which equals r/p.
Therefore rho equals 1.00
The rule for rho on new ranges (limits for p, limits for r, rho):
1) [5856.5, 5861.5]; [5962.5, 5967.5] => 1.00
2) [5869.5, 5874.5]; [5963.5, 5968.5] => 1.02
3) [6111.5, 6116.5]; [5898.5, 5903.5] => 0.91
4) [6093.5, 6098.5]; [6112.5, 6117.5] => 1.00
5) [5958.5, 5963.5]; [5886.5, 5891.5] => 0.85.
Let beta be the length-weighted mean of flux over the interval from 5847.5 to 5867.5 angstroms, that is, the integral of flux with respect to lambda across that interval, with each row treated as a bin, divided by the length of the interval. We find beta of 133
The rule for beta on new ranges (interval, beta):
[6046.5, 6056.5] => 134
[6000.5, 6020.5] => 132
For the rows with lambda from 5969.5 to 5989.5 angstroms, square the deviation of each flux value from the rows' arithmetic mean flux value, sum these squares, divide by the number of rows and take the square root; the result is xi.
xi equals 3.4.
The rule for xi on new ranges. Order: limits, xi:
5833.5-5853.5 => 1.0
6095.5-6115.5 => 0.6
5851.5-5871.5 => 1.7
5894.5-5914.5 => 7.0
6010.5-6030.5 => 1.5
